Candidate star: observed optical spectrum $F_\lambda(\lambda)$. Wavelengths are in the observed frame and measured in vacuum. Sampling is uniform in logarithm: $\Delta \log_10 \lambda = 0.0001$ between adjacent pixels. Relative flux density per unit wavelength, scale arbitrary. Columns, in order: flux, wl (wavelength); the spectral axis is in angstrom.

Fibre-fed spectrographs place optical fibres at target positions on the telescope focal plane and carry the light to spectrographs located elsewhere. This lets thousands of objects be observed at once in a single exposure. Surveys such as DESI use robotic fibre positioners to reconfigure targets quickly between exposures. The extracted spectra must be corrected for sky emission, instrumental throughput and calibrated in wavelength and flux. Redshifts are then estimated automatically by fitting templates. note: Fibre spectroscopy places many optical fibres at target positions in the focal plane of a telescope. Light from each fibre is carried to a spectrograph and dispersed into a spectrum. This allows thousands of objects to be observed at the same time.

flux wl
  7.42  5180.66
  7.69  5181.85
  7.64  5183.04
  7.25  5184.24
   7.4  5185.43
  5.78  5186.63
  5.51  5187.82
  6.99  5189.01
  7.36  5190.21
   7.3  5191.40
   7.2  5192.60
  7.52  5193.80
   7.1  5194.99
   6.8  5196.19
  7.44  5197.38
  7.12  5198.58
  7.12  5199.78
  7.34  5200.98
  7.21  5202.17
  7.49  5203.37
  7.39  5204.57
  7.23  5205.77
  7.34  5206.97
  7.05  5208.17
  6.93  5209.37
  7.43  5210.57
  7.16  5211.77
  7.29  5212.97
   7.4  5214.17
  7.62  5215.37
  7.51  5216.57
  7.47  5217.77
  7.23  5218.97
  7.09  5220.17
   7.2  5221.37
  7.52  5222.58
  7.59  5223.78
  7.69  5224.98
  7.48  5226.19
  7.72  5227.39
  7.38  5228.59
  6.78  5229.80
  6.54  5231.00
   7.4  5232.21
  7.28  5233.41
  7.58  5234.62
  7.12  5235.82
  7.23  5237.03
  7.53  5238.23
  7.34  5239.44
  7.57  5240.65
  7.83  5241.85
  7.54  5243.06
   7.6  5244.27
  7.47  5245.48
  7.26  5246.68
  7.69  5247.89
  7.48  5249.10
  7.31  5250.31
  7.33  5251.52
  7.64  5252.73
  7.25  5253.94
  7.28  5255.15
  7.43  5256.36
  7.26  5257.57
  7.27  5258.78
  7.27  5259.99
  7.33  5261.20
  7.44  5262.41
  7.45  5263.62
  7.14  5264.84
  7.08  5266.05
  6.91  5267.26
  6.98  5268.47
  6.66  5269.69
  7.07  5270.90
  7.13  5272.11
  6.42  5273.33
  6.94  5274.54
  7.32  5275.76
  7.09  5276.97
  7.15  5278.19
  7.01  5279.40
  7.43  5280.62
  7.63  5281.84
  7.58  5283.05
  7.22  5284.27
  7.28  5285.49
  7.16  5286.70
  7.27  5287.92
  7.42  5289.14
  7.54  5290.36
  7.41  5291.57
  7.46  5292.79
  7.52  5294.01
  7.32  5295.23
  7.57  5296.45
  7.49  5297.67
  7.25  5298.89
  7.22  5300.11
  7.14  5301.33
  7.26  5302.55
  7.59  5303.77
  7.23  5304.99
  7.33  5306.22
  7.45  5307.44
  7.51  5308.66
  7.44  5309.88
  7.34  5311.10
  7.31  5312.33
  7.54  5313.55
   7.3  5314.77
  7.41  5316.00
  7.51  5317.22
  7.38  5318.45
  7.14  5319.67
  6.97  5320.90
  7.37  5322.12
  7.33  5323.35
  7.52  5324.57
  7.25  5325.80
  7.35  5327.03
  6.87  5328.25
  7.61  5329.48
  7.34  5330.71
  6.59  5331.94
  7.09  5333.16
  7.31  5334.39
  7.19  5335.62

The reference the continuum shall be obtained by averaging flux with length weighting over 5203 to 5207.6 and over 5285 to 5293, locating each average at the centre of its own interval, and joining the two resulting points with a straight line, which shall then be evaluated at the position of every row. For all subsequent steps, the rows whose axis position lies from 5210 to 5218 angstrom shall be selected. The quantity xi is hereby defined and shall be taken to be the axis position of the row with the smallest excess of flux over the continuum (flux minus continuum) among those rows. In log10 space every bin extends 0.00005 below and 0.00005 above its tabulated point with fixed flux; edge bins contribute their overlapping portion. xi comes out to 5211.77 angstrom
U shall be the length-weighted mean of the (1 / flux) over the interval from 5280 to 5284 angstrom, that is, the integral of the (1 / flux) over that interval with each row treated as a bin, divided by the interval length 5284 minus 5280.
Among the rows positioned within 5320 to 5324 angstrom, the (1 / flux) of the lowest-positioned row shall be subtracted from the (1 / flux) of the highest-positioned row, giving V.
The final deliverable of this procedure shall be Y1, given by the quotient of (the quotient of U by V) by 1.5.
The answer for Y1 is -13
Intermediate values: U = 0.133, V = -0.007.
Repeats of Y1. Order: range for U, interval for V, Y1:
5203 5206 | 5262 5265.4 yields 16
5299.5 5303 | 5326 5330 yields -20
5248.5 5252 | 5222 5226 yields -31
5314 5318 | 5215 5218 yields 34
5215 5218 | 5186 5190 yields -3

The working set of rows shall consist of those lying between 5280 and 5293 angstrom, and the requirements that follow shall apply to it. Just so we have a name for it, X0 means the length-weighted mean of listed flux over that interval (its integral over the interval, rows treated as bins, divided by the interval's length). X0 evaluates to 7.40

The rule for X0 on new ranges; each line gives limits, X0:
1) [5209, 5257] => 7.38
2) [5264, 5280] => 7.00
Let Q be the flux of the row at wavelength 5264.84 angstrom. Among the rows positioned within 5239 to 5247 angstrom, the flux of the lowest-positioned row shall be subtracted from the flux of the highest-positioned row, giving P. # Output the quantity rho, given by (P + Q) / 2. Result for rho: 3.53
